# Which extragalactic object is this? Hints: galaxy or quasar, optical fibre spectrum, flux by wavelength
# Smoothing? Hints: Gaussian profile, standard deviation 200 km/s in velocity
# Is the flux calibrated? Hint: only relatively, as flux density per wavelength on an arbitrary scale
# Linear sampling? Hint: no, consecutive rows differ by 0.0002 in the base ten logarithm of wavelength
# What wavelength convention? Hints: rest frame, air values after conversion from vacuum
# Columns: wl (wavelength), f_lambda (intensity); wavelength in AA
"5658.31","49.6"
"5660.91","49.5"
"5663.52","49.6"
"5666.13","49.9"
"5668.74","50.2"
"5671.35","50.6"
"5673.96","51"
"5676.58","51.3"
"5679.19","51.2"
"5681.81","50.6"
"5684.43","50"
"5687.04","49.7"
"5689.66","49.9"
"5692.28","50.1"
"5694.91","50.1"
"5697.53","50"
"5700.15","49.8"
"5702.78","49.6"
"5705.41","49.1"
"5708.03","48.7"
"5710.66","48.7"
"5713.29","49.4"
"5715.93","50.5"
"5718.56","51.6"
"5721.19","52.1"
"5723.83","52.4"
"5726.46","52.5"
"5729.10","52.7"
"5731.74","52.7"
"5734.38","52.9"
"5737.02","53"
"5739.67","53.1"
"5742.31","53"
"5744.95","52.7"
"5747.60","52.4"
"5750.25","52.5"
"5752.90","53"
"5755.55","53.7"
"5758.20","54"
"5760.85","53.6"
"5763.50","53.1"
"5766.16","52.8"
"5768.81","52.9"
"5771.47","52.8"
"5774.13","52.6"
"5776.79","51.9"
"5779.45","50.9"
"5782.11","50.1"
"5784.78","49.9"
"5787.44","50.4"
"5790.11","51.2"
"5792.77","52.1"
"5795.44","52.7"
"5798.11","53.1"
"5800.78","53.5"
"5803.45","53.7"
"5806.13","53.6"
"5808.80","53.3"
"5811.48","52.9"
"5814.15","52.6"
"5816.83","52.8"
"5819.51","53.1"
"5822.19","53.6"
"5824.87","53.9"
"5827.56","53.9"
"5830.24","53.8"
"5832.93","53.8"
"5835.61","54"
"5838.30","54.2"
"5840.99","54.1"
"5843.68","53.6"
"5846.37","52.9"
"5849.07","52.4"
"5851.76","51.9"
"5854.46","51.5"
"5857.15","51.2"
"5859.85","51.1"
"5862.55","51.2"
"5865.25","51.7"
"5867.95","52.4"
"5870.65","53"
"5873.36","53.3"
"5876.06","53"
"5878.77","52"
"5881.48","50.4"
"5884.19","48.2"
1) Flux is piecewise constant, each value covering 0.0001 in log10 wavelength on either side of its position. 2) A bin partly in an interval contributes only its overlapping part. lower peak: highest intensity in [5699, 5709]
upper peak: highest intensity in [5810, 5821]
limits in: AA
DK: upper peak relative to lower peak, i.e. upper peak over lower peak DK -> 1.07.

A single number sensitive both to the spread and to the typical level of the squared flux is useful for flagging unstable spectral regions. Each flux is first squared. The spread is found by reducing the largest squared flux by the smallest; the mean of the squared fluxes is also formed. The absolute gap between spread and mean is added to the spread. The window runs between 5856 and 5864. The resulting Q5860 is 2618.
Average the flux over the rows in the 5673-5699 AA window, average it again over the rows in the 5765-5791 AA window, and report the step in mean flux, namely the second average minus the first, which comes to 1.2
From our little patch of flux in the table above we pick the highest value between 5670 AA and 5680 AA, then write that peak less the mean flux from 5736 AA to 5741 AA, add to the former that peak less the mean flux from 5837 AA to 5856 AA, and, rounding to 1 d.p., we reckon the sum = -3.4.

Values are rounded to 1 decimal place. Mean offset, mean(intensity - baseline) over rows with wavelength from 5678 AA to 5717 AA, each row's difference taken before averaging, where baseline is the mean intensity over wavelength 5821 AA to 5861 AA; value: -3.2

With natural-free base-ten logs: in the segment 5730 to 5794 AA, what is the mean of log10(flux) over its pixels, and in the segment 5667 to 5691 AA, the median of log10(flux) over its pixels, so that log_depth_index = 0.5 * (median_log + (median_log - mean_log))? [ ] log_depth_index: 0.845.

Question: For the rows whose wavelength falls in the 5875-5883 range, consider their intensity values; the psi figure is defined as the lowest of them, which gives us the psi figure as 50.4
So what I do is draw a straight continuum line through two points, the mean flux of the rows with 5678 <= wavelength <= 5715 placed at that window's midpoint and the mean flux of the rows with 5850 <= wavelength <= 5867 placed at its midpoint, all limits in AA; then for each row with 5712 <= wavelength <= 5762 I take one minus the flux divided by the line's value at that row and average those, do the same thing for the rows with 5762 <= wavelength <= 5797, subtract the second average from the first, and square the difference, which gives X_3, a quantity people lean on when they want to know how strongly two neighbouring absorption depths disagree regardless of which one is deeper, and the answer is 0.0005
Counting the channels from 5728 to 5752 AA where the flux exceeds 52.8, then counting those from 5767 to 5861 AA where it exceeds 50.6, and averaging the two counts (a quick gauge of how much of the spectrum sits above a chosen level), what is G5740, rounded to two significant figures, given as 18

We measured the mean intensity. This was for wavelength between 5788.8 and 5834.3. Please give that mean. 53.2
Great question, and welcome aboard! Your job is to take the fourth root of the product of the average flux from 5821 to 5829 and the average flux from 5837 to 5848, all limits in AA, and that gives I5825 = 7.33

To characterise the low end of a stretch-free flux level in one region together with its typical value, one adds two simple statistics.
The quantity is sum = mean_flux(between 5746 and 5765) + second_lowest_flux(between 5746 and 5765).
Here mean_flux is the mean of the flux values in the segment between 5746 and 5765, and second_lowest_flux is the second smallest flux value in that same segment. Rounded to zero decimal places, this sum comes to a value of 106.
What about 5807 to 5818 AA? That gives 106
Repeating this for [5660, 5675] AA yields 100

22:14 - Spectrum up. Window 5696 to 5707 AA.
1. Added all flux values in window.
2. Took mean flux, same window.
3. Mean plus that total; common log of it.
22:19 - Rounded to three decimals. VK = 2.395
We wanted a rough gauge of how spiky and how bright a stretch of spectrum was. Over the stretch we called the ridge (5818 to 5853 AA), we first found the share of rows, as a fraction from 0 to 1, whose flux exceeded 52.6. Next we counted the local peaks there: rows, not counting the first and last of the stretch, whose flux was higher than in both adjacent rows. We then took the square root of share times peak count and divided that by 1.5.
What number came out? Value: 0.61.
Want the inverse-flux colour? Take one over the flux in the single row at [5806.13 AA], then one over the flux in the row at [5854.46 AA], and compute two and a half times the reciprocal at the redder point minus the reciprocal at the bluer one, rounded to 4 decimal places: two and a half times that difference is 0.0019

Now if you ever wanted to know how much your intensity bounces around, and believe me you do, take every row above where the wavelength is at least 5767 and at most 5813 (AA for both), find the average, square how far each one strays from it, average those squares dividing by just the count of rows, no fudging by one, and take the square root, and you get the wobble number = 1.22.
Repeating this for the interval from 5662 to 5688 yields 0.59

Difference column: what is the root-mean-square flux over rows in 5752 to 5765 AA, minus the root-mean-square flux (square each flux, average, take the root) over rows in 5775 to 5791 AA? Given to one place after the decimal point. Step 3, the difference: 2.7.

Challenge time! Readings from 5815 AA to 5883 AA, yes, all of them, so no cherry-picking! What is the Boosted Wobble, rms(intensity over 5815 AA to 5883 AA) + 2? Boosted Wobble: 54.8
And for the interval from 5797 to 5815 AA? 55.2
